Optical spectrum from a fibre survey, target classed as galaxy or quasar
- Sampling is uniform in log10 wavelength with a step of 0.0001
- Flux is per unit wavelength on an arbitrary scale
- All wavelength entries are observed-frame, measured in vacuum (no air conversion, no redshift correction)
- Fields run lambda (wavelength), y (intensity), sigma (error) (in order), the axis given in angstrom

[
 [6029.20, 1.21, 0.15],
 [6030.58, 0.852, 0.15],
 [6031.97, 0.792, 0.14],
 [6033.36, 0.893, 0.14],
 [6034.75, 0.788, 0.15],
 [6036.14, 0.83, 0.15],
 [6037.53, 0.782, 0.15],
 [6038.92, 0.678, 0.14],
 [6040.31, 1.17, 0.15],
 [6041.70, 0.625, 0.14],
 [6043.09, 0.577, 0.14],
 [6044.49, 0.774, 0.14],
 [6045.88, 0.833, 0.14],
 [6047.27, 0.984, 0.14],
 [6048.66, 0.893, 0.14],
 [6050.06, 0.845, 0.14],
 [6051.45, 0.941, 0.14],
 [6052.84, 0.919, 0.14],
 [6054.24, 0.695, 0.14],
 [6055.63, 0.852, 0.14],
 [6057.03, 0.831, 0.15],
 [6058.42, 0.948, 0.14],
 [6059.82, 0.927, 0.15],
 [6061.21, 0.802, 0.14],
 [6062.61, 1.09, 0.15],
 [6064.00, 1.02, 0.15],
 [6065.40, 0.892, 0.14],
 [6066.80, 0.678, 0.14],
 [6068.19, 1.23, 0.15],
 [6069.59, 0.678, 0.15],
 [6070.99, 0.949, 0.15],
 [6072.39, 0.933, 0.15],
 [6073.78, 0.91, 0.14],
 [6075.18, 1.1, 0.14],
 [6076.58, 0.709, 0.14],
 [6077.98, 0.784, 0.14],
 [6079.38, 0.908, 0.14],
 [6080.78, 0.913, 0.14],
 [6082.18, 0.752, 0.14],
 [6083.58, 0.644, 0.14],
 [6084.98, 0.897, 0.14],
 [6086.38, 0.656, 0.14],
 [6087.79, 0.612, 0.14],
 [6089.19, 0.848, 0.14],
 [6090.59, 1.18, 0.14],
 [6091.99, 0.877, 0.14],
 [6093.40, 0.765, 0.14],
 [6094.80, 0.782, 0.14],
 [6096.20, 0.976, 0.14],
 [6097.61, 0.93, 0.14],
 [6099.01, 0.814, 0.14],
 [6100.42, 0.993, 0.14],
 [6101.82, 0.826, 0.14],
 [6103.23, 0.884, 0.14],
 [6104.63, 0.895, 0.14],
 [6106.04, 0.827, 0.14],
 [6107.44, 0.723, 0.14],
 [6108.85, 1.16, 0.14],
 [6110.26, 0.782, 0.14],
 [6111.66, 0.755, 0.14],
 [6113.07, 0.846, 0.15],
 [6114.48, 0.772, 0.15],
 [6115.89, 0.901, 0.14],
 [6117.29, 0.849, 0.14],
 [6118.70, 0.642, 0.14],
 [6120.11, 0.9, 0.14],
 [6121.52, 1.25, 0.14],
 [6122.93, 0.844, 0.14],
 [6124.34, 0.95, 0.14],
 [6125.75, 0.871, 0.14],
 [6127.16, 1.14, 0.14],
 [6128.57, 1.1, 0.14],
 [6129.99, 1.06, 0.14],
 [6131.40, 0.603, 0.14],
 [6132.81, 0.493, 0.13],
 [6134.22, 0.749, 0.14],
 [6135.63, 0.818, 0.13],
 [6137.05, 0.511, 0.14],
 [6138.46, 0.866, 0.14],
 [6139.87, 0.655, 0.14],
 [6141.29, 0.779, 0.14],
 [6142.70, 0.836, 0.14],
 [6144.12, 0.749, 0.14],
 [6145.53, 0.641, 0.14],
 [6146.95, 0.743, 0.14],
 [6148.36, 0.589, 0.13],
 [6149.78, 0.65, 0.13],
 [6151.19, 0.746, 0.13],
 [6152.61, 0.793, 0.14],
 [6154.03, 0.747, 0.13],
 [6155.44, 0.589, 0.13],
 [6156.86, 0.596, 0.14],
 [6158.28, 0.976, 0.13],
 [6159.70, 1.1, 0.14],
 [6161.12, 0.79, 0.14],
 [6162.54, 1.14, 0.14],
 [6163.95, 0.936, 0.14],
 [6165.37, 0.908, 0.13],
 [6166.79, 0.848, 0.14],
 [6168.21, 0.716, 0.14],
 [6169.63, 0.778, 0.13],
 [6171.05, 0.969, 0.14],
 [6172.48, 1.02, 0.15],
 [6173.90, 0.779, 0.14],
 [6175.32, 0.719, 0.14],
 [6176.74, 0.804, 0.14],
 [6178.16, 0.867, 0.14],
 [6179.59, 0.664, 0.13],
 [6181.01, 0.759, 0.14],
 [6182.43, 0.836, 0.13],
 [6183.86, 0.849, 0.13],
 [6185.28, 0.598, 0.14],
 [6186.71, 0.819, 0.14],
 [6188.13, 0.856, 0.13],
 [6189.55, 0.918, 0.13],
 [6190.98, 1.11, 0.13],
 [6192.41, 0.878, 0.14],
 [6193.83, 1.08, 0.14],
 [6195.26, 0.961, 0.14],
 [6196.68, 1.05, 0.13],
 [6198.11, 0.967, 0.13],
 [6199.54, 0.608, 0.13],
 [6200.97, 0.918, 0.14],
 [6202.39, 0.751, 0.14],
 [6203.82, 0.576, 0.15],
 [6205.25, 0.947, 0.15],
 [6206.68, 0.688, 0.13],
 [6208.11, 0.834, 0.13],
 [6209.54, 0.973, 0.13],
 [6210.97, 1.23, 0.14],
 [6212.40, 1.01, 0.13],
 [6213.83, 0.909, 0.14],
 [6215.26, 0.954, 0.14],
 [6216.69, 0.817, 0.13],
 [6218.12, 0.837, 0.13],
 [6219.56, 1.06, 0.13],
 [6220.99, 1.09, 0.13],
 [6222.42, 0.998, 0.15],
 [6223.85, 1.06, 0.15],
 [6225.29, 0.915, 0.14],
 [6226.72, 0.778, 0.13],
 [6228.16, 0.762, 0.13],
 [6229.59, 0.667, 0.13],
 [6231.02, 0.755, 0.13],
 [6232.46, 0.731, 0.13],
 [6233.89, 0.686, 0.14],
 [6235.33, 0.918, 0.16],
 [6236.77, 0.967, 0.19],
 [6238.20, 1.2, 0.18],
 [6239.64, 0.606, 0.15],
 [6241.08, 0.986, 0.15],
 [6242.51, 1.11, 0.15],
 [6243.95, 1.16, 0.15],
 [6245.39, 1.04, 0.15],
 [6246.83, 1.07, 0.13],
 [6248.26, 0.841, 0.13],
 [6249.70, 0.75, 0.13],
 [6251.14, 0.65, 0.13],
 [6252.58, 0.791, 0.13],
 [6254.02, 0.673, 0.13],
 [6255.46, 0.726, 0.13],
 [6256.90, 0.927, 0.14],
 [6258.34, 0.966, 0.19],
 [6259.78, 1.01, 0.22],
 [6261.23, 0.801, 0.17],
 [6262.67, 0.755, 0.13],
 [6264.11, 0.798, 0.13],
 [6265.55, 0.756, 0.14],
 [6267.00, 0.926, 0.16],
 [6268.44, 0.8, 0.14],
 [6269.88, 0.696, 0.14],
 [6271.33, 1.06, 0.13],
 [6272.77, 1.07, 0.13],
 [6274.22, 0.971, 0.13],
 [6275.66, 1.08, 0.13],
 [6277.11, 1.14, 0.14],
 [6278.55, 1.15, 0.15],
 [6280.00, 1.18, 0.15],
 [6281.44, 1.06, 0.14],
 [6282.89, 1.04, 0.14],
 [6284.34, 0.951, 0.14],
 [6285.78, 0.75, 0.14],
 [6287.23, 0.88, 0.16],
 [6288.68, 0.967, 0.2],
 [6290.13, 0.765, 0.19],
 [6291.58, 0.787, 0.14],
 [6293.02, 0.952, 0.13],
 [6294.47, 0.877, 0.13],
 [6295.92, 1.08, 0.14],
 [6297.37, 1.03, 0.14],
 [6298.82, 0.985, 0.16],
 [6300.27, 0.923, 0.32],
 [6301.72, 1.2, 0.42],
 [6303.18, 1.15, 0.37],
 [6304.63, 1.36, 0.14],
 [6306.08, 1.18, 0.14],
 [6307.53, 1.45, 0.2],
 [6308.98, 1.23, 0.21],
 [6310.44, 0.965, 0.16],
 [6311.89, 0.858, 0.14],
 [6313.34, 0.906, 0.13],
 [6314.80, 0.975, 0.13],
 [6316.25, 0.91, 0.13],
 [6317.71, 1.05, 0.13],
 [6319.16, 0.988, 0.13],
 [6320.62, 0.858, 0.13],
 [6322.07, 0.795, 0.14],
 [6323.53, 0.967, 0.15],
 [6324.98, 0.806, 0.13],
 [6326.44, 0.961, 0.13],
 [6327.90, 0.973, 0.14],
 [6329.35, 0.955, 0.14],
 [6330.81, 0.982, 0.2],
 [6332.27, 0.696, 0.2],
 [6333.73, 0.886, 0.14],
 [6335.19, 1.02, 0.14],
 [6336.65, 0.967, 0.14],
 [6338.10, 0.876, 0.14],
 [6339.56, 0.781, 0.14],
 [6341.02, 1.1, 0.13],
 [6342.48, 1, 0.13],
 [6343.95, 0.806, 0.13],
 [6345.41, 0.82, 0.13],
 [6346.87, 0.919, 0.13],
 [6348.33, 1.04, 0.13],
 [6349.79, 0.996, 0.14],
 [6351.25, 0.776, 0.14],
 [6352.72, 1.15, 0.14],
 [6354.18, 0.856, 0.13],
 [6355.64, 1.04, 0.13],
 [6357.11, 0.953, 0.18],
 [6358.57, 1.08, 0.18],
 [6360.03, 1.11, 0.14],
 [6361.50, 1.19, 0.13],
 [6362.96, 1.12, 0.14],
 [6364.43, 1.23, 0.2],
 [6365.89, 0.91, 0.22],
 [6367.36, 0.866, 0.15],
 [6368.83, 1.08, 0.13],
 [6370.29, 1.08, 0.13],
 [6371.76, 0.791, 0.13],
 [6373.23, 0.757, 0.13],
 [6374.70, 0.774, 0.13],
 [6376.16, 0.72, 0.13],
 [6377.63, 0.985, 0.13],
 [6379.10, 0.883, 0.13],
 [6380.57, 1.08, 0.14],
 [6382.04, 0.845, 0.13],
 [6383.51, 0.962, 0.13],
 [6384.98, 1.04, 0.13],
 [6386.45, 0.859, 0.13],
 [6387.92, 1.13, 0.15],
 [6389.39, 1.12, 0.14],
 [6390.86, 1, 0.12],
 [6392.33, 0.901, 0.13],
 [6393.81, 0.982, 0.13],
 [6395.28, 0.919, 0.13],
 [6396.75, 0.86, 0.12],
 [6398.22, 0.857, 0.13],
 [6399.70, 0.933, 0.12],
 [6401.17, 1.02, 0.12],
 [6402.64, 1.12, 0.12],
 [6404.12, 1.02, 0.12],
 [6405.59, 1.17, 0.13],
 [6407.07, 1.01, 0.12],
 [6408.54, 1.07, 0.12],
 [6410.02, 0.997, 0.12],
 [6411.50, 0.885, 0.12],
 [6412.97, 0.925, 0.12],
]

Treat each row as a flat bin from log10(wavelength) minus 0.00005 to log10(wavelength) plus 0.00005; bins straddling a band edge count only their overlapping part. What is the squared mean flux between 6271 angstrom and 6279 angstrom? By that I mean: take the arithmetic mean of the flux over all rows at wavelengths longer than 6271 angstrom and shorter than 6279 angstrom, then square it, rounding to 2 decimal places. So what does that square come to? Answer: 1.16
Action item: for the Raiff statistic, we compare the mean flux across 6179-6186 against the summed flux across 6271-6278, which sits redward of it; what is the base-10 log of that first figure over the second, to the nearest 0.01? -0.86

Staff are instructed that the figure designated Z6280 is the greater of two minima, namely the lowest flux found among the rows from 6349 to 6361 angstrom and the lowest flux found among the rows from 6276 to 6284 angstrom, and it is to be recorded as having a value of 1.0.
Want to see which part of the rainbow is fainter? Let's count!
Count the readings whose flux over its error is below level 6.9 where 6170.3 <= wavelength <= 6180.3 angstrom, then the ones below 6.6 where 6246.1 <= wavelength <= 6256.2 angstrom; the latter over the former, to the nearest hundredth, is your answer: 1.00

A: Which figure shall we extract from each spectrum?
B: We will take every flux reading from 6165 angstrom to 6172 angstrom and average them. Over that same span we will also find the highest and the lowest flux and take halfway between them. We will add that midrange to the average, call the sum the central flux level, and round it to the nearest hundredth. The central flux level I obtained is 1.69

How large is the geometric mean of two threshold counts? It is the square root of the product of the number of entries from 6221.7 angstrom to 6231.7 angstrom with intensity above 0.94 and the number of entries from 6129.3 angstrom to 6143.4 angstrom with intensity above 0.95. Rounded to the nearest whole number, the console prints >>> 1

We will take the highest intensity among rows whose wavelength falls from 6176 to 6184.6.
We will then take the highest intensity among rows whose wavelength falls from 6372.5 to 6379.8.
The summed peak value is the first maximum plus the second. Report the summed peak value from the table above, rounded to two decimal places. 1.85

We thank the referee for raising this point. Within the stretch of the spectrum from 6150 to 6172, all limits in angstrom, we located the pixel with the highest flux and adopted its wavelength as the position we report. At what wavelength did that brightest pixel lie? 6162.54 angstrom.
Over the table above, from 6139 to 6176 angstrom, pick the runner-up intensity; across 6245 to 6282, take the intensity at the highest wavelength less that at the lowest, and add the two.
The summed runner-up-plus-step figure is 1.12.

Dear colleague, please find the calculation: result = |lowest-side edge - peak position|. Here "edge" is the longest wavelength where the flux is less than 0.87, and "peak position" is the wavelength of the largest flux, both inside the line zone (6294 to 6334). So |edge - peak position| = 24.7 angstrom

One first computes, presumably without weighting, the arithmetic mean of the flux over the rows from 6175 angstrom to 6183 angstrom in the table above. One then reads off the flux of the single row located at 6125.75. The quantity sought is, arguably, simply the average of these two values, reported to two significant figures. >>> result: 0.82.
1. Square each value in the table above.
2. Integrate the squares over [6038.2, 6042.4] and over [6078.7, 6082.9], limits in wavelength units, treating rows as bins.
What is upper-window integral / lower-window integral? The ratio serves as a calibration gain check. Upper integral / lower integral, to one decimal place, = 1.0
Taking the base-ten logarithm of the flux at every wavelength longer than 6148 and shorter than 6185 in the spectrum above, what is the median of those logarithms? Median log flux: -0.102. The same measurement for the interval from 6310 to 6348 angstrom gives -0.028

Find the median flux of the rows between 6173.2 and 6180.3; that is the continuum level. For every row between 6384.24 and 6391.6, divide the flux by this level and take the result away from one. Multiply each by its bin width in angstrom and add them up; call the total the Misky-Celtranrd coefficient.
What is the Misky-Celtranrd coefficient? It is -2.4 angstrom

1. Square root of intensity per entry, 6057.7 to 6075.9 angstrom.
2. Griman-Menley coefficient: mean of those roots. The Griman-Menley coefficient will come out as 0.964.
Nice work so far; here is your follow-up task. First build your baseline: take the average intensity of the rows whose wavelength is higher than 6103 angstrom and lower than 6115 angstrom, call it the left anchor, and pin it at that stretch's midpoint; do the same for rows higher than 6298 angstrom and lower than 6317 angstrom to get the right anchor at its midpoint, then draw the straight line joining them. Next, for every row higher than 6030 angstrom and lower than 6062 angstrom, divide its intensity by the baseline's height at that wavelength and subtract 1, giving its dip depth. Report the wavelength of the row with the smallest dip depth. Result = 6043.09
